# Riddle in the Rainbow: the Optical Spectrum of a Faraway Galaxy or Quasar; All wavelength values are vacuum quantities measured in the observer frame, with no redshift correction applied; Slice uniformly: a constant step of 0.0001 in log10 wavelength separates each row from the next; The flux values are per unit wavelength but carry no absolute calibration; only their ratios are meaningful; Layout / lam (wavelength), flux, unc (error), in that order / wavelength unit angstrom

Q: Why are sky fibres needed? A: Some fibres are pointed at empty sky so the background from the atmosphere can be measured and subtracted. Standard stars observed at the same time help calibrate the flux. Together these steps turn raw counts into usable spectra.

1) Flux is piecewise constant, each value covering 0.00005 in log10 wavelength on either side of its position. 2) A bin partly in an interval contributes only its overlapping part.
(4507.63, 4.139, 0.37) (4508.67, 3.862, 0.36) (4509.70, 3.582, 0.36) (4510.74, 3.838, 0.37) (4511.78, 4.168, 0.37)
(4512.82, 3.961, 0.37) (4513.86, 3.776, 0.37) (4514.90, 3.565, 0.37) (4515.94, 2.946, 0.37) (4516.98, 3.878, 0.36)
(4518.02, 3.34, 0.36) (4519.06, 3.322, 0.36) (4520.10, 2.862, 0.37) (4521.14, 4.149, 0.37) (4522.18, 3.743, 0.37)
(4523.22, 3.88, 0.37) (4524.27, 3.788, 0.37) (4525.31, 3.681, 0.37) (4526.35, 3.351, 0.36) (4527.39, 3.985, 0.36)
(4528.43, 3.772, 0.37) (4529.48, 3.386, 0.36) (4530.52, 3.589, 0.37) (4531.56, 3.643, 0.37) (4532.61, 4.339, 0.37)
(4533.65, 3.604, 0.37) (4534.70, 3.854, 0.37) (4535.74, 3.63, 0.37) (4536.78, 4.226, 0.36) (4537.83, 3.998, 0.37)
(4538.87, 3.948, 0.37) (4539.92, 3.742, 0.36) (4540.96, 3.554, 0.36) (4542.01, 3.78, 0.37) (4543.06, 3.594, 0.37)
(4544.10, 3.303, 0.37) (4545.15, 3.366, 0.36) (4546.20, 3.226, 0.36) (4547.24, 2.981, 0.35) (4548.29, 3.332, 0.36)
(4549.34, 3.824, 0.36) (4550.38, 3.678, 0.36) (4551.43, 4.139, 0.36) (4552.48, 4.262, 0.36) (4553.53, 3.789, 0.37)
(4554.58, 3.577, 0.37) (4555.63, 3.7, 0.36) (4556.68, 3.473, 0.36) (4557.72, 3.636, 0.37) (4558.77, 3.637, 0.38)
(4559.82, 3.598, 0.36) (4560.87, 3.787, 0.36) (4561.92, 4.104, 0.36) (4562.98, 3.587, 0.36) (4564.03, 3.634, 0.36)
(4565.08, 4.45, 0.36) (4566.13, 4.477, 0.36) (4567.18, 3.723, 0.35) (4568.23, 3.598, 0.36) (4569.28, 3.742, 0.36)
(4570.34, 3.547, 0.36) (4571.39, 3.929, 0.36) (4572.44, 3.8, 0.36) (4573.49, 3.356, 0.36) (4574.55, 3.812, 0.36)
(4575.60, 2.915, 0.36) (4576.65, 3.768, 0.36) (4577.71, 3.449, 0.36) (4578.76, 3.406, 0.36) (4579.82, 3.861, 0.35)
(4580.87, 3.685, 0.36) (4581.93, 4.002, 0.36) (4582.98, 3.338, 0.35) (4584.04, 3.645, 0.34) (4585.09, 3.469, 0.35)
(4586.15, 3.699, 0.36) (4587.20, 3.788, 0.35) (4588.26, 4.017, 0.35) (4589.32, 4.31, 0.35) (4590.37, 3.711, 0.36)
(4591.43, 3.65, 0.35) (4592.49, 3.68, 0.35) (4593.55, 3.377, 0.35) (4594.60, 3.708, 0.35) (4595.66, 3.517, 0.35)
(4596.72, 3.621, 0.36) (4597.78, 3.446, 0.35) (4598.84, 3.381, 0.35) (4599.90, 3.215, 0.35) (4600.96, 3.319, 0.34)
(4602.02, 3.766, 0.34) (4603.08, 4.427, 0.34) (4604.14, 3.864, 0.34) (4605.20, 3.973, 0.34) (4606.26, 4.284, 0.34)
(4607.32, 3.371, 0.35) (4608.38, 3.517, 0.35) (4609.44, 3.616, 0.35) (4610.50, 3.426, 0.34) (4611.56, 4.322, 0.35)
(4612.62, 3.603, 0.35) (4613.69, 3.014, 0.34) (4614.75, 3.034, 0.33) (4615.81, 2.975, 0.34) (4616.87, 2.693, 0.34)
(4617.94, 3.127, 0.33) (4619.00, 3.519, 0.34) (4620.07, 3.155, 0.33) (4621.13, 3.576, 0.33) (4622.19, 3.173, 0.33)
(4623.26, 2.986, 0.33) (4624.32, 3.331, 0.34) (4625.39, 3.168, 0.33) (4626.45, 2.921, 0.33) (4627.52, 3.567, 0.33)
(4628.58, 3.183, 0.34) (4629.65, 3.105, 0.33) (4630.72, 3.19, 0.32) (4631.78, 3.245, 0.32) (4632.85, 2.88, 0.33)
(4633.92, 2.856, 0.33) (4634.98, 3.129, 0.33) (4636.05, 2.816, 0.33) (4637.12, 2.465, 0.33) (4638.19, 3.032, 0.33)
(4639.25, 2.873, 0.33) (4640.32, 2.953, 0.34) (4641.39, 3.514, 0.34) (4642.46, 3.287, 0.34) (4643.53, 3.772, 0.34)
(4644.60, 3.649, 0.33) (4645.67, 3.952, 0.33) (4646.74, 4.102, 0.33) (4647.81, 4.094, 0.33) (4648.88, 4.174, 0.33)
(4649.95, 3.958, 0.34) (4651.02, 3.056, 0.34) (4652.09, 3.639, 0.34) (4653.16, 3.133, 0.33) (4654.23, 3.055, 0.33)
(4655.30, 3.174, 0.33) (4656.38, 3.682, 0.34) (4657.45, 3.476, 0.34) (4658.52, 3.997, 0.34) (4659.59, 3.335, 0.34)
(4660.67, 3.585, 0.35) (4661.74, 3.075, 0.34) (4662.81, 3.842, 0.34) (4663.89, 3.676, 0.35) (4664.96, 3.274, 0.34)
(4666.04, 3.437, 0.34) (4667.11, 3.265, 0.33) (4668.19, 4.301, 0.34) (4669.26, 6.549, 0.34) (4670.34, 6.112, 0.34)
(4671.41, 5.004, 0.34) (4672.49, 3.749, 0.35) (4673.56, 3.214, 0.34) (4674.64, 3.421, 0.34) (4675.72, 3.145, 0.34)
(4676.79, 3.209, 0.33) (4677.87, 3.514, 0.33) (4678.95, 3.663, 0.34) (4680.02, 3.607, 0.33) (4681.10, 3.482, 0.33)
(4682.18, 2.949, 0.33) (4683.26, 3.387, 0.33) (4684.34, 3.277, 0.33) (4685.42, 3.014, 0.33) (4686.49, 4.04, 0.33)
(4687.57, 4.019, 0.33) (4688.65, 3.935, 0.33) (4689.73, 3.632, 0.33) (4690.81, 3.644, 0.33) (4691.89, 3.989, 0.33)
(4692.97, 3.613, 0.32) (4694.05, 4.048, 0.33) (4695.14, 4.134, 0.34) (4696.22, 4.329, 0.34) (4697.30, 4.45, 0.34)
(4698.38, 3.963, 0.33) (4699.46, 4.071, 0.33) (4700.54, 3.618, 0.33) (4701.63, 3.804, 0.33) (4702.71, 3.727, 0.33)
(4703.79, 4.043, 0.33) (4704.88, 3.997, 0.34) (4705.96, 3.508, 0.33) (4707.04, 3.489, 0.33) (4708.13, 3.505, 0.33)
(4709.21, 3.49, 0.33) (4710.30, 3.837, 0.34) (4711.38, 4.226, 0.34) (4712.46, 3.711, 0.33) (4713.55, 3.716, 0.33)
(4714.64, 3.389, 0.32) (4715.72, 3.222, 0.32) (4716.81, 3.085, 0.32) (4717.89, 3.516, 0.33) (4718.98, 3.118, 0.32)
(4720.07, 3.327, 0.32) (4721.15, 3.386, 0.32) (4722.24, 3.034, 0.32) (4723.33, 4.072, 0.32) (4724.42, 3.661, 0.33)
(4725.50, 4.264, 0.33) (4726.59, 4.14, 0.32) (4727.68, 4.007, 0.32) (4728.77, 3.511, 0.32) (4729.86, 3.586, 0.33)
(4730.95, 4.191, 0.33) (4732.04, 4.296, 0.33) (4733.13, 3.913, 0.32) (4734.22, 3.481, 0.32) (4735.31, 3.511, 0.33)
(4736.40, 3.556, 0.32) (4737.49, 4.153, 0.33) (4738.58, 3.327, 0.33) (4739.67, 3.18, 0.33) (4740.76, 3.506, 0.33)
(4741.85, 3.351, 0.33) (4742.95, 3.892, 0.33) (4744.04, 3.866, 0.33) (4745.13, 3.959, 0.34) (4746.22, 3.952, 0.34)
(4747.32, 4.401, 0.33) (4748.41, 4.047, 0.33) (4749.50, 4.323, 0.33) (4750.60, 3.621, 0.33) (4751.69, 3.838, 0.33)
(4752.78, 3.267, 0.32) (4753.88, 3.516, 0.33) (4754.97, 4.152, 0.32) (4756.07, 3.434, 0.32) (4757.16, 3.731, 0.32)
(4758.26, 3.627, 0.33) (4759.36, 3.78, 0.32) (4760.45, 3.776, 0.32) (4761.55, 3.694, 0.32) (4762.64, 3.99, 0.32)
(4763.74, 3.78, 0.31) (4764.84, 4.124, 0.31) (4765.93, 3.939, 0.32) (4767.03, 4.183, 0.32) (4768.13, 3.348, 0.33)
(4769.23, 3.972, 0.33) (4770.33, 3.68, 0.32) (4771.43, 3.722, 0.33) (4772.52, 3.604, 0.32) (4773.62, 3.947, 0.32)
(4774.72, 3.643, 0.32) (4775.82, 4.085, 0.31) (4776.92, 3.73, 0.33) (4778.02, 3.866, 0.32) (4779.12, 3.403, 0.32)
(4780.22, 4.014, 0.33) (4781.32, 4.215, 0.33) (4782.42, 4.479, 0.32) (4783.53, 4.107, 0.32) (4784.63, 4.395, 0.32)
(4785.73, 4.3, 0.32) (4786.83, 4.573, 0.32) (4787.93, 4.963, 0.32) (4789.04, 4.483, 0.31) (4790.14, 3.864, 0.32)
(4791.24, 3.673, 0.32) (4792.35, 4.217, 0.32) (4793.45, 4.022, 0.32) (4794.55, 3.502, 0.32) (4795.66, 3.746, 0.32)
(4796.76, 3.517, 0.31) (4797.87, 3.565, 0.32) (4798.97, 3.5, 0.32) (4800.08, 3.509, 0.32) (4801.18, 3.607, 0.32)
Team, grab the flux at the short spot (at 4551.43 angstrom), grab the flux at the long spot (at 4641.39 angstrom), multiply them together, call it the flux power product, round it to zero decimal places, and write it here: 15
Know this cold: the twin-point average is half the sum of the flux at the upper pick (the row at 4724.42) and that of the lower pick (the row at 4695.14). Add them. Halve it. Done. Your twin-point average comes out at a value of 3.90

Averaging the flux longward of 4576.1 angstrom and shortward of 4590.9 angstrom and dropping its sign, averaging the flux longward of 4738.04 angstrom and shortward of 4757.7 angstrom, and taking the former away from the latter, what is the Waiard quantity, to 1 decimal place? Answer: 0.0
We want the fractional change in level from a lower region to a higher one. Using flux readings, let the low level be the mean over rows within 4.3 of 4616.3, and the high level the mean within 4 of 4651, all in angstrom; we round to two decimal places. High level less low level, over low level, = 0.14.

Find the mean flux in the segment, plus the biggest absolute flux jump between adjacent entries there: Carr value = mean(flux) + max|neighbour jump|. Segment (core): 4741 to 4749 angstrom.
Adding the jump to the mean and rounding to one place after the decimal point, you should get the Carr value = 4.5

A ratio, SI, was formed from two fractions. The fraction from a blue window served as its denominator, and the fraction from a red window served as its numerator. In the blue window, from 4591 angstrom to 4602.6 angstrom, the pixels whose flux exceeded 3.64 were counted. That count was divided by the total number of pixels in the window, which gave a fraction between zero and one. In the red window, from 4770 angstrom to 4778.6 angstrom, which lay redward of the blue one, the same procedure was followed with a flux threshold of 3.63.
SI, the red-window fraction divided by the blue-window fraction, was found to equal 2.41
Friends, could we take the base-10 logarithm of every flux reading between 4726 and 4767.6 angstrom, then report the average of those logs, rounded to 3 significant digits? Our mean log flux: 0.579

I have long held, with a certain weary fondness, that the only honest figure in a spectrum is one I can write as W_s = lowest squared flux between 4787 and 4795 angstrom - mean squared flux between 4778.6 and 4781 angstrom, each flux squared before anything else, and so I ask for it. -2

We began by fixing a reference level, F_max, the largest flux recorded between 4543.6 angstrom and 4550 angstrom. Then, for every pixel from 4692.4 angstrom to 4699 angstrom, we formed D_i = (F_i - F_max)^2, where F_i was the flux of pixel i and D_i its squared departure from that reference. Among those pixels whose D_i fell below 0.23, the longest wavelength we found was 4698.38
